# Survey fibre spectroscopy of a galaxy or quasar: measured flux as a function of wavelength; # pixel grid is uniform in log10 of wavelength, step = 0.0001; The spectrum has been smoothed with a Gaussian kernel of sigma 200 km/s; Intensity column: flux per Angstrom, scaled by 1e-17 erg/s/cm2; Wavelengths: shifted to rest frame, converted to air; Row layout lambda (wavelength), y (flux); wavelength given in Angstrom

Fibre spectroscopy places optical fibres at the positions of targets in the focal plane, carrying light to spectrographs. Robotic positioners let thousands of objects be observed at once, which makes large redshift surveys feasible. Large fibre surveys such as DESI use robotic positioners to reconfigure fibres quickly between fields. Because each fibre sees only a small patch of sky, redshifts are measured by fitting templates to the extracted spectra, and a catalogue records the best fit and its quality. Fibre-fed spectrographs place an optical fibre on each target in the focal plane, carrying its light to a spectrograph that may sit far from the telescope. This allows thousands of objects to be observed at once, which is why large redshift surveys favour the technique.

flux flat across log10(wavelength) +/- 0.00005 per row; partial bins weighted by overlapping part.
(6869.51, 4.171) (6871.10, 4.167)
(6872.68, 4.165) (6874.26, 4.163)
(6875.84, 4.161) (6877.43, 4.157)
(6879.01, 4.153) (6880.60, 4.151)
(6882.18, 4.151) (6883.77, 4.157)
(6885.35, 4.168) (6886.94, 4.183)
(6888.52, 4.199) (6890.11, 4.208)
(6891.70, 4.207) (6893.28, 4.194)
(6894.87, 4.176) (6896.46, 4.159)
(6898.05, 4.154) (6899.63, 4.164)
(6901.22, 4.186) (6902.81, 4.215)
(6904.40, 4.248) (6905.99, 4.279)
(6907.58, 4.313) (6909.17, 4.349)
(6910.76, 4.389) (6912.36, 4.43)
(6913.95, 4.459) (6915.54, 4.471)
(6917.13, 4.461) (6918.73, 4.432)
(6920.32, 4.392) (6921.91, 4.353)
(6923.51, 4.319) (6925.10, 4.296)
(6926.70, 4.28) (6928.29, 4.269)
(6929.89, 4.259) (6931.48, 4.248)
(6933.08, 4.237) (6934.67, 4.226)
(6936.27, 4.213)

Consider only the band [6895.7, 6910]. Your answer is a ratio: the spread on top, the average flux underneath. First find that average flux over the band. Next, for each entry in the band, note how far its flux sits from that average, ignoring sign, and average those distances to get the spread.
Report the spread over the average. 0.0142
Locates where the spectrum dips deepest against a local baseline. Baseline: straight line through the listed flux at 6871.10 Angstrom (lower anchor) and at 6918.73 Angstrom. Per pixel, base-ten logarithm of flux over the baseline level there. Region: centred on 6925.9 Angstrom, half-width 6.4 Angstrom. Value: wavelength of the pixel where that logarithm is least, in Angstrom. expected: 6931.48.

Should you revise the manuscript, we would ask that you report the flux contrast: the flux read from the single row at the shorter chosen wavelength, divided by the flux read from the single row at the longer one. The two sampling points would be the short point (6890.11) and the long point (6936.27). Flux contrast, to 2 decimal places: 1.00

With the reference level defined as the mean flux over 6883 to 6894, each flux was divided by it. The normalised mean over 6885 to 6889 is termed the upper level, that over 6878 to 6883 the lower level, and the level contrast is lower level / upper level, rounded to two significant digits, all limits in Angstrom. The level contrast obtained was 0.99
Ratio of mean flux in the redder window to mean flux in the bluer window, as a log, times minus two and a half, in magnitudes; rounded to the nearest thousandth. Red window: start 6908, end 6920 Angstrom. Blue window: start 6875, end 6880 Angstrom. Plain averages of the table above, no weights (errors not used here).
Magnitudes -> -0.068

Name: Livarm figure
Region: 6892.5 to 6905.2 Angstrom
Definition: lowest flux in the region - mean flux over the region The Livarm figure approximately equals -0.033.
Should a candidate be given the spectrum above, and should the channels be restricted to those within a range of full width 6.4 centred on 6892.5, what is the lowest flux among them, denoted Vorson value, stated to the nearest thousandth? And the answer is 4.176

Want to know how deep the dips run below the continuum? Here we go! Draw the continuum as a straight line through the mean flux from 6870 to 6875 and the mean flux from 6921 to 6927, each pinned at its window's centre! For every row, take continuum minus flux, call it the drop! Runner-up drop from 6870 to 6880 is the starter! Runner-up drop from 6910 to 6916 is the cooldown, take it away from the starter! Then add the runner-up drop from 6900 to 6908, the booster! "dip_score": 0.21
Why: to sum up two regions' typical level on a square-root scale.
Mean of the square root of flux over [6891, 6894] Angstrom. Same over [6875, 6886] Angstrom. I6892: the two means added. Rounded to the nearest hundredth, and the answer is 4.09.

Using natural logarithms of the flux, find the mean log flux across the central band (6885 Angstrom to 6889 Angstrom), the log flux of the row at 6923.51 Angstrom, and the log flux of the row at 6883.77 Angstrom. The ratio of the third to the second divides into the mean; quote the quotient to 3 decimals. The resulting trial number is 1.470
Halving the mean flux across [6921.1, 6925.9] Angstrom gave 2.16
